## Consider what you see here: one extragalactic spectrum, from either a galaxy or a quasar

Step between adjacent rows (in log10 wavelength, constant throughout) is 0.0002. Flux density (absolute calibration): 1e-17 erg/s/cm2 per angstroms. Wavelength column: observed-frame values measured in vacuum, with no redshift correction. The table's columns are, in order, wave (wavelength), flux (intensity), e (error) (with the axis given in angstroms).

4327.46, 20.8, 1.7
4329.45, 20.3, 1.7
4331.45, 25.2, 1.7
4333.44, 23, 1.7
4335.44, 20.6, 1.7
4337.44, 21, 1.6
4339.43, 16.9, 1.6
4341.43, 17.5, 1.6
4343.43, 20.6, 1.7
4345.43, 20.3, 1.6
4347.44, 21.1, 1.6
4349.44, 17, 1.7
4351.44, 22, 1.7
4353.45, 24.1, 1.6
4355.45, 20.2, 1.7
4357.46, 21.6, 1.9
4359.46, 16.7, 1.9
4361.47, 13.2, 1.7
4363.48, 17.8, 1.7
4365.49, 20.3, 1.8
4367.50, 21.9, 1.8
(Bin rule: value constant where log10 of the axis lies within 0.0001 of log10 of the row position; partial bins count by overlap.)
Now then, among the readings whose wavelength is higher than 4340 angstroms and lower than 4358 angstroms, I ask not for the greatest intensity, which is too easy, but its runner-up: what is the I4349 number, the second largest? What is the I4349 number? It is 22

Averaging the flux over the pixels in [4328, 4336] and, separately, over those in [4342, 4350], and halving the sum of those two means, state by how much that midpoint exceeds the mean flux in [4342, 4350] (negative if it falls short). 1.3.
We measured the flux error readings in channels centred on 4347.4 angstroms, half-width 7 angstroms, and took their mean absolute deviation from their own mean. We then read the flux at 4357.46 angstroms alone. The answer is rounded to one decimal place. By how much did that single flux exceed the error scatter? 21.6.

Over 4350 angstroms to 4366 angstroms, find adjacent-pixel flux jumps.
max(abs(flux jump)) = 4.9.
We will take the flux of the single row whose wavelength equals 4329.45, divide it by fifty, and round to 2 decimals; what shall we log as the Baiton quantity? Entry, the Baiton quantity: 0.41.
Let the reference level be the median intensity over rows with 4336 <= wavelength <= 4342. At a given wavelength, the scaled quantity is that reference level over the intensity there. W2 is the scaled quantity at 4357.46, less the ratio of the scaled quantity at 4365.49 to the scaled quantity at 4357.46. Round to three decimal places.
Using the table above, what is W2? -0.254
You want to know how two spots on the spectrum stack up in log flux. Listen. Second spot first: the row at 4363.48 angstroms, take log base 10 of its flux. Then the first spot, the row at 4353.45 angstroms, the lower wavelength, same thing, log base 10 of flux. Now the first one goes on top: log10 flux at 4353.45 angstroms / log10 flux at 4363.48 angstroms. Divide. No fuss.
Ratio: 1.11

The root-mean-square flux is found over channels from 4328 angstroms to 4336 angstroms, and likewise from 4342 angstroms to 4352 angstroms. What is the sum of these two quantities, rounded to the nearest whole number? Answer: 43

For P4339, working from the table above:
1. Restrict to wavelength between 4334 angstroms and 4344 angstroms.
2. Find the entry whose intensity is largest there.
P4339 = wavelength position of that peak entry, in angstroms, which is 4337.44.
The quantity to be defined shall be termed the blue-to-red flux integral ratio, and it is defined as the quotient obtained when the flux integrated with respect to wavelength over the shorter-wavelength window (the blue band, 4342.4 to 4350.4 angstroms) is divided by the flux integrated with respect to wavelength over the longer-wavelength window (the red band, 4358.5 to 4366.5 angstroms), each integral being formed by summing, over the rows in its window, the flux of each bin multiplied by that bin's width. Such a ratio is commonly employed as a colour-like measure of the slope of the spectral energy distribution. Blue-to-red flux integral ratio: 1.16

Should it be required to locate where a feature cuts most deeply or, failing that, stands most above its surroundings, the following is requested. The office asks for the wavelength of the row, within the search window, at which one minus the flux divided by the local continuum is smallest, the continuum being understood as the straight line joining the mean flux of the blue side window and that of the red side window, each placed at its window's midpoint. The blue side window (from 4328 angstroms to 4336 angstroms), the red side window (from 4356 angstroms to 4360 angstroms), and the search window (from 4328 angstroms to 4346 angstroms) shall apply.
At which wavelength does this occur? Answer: 4331.45 angstroms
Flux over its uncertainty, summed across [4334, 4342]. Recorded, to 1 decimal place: 46.7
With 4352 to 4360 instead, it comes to 47.1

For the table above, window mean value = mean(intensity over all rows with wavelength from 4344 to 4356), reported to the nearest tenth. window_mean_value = 20.8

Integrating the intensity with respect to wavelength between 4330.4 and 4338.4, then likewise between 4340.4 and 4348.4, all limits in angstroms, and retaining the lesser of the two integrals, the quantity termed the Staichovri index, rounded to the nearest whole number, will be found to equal 159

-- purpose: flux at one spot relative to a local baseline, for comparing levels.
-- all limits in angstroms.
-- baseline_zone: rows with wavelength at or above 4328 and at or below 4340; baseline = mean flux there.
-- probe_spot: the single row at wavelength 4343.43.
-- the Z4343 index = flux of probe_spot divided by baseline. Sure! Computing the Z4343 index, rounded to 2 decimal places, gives 0.97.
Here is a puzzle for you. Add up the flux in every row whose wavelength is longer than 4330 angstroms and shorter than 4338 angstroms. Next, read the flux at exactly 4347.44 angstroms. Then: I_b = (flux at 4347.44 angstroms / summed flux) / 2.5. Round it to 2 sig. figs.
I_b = 0.094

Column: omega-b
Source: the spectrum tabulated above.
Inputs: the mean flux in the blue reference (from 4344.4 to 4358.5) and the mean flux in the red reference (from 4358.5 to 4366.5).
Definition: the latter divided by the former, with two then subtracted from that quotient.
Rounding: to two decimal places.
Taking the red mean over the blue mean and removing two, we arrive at -1.19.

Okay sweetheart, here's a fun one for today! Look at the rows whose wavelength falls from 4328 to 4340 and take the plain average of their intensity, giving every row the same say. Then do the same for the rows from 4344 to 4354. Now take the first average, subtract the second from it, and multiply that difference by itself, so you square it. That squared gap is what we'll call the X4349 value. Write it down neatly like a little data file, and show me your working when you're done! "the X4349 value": 0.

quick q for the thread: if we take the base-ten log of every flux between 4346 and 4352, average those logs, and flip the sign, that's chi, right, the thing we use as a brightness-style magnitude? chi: -1.30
